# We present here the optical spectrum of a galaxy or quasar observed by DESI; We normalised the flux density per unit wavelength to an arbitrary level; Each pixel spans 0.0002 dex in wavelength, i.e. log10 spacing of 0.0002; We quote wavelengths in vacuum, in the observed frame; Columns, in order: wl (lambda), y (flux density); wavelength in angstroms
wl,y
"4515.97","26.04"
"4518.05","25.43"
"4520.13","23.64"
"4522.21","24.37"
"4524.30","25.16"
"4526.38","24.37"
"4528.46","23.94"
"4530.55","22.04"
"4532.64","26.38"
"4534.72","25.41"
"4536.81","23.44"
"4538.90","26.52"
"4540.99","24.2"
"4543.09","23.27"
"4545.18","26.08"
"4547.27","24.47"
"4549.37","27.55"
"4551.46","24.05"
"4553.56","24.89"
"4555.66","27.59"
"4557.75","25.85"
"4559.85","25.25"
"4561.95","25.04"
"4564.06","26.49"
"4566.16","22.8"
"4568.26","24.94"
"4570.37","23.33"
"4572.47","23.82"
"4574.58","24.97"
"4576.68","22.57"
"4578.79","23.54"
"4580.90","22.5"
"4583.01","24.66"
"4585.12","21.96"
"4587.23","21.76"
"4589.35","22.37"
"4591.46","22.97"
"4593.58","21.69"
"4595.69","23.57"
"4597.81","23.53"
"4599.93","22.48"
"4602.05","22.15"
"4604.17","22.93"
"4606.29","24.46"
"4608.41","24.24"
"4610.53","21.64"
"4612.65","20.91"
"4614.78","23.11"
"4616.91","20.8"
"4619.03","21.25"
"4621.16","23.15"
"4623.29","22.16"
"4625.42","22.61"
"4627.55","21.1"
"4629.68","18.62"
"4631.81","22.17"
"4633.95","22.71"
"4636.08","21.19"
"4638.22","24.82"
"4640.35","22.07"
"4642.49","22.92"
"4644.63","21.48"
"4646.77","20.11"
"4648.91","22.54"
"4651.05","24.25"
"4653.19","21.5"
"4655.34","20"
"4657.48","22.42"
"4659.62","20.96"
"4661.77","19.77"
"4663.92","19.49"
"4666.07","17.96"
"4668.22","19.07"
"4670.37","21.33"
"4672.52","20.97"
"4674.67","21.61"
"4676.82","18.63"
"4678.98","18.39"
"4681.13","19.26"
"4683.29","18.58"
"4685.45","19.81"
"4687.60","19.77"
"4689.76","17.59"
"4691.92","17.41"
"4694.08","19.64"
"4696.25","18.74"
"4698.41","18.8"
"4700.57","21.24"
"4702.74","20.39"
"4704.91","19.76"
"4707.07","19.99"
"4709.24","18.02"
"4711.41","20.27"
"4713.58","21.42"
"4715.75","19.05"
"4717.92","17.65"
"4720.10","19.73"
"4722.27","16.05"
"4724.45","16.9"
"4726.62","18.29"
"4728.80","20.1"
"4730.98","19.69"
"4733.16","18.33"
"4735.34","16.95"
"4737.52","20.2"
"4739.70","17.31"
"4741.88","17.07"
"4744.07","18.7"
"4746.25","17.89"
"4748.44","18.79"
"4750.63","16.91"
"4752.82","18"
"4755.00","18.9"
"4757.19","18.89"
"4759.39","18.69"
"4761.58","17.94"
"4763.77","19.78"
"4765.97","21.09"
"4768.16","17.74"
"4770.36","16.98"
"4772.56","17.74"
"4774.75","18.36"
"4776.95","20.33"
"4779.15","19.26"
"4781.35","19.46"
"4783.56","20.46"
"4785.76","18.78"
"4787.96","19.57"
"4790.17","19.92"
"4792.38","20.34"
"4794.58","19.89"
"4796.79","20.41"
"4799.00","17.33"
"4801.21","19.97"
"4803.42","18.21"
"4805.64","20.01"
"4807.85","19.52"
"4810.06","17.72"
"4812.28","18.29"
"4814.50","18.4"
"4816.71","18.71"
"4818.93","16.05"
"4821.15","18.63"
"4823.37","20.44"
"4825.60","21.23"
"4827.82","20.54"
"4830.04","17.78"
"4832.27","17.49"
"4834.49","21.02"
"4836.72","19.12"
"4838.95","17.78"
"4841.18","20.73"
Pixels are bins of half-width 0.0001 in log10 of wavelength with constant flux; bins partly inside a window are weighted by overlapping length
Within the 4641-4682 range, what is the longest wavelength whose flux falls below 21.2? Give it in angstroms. 4681.13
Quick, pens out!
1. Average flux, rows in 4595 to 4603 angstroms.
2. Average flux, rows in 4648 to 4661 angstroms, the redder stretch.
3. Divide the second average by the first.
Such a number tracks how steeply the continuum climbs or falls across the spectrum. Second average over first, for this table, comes 0.96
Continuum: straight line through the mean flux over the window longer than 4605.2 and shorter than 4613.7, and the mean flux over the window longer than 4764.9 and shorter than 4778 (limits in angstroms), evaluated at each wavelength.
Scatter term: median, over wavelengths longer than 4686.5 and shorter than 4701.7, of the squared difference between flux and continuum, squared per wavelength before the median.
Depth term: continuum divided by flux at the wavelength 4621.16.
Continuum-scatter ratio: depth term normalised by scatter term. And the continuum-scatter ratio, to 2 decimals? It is 0.31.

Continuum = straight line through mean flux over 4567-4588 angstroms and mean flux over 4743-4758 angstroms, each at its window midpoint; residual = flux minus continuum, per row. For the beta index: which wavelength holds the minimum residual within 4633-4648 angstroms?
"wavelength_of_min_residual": 4646.77 angstroms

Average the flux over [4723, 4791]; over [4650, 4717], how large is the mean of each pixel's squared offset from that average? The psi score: 4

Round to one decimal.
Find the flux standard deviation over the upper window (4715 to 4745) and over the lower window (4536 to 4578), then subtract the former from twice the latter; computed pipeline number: 1.6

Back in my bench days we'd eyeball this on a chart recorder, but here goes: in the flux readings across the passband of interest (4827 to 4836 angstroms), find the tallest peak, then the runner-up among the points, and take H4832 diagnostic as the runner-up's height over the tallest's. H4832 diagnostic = 0.98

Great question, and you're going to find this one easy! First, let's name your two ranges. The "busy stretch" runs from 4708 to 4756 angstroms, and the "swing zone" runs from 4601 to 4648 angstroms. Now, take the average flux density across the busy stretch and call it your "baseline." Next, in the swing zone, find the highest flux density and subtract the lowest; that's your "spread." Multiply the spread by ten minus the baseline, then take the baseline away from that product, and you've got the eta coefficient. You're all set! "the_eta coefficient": -71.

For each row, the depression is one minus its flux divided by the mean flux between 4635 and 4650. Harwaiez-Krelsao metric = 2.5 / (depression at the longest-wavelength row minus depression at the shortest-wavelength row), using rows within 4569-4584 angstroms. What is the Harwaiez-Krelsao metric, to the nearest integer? -42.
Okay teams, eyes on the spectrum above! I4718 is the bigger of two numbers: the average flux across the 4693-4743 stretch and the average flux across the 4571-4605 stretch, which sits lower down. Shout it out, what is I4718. 23.0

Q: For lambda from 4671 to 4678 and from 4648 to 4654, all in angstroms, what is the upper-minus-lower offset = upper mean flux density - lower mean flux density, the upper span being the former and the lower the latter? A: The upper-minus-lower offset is -2.4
